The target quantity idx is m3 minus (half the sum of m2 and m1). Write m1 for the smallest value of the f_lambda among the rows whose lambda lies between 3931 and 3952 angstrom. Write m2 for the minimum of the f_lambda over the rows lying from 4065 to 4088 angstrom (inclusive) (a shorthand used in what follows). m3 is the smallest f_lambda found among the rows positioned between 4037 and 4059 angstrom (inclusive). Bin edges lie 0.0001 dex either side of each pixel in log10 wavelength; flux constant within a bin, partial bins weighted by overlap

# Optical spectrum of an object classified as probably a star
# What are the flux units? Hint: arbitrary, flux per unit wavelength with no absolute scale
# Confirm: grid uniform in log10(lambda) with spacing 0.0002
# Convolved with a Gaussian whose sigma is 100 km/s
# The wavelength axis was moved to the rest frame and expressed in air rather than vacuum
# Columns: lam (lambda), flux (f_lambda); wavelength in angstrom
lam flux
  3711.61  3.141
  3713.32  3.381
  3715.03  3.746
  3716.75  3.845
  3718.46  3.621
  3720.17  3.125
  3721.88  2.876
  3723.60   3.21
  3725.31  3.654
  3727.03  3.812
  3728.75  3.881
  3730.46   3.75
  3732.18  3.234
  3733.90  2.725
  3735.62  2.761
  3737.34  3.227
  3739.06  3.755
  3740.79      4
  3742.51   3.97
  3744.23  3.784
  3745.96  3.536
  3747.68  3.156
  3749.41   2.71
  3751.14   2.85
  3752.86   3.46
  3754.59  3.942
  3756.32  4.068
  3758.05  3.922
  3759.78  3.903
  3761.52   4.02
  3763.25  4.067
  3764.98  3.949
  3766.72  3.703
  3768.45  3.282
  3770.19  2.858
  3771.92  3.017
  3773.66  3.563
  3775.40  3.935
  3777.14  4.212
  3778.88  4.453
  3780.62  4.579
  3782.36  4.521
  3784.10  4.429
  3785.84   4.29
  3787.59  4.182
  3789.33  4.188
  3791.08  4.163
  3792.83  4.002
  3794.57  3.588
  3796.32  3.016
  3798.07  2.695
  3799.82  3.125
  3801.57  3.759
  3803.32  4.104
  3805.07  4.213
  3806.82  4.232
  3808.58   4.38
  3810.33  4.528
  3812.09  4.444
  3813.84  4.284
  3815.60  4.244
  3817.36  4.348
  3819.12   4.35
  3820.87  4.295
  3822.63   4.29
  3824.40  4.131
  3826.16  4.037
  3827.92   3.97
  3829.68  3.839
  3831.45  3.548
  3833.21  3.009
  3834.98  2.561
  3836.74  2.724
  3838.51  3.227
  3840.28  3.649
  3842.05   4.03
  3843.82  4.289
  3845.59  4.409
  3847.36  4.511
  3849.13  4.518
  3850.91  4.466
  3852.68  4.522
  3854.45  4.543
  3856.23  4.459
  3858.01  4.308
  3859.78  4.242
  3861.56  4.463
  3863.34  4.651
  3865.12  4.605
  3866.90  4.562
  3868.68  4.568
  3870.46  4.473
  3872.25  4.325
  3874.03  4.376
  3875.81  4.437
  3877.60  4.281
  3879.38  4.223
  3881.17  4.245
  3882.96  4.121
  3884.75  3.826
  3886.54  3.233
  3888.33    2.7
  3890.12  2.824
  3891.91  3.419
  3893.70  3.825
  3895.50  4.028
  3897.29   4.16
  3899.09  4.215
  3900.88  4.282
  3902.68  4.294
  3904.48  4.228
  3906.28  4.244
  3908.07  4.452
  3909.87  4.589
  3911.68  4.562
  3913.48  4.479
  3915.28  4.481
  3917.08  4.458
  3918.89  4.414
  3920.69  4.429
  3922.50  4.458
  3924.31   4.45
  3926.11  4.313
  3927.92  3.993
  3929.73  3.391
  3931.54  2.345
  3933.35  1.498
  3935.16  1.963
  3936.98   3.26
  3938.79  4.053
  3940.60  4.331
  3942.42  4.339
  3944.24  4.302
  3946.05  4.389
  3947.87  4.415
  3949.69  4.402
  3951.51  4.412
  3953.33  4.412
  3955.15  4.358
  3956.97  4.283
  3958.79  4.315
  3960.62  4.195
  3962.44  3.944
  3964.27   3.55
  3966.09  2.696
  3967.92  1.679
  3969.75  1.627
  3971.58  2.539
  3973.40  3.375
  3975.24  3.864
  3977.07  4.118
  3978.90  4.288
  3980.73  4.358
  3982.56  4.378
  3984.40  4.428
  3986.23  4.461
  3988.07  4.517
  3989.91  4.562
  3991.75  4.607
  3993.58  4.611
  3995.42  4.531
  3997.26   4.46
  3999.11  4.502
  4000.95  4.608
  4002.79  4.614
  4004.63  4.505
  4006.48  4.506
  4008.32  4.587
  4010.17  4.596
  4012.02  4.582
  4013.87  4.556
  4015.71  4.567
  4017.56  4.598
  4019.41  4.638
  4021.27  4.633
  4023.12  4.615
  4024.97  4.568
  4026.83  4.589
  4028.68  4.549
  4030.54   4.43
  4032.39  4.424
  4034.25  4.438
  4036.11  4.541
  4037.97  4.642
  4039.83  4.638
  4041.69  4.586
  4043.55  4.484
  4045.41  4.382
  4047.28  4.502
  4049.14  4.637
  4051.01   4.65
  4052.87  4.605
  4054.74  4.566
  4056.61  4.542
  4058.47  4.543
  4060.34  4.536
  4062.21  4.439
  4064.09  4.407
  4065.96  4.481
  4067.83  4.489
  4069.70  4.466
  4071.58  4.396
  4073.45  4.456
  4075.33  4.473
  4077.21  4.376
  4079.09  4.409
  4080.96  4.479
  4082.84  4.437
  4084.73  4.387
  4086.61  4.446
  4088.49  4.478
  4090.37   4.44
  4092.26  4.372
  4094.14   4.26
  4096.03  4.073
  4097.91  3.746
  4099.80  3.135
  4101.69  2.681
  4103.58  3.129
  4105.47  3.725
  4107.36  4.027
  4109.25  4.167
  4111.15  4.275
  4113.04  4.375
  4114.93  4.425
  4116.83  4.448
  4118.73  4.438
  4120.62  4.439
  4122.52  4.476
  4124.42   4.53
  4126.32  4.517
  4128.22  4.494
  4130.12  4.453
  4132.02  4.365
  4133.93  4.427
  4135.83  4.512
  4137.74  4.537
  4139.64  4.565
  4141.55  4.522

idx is 1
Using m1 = 1.498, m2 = 4.376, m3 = 4.382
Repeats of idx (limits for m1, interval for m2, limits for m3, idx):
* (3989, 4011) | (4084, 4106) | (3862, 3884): 1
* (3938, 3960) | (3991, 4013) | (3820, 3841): -2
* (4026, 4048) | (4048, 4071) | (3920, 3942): -3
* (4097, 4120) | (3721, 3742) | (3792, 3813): 0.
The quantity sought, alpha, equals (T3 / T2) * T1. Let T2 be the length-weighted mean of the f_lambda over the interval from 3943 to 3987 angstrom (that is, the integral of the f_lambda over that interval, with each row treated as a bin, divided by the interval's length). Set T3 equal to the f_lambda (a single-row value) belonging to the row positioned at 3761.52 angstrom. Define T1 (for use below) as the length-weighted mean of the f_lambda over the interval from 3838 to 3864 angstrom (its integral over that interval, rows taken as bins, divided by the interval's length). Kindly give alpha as 4.5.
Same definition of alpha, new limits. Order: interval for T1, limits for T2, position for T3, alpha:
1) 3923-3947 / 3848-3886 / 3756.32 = 3.3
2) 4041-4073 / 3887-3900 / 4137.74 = 5.7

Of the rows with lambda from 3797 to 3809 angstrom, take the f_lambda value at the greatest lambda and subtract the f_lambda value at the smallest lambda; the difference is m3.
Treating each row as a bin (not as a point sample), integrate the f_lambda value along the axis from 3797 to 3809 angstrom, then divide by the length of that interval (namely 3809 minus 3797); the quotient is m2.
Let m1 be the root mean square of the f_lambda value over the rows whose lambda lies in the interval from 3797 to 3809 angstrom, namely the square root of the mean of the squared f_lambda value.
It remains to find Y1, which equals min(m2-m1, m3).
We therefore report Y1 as -0.08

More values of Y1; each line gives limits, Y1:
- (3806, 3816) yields 0.00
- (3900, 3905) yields -0.05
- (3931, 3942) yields -0.10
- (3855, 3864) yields -0.01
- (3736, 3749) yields -0.08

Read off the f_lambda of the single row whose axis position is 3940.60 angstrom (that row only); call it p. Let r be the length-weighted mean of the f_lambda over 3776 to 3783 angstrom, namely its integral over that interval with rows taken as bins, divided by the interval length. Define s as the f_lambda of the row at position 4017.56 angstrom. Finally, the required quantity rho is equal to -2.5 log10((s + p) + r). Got -2.81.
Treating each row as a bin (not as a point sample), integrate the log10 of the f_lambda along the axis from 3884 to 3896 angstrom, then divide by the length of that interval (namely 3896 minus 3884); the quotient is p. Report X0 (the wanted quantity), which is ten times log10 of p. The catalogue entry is -2.8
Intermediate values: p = 0.525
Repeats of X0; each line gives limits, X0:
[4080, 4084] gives -1.9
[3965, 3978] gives -3.7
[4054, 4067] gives -1.8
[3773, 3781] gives -2.1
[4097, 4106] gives -2.9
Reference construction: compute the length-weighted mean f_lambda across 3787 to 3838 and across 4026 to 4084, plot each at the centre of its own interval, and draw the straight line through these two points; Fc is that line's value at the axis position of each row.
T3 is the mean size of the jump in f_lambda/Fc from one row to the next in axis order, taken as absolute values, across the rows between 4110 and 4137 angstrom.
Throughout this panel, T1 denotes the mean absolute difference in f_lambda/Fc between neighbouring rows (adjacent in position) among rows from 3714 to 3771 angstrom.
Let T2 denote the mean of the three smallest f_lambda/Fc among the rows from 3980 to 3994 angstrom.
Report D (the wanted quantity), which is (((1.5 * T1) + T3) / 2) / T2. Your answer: 0.059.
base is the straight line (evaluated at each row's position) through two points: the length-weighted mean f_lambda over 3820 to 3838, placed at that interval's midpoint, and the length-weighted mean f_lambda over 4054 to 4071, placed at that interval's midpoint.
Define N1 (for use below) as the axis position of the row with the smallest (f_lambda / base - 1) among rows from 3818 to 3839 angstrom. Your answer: 3834.98 angstrom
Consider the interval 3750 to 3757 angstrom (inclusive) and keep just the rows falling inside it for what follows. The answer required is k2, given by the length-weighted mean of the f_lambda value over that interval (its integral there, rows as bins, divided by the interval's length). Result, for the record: 3.5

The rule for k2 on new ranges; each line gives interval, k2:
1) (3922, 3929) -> 4.3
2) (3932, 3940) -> 2.7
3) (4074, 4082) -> 4.4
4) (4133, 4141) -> 4.5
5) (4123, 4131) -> 4.5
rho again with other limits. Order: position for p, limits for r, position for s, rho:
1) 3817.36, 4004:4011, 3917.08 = -2.81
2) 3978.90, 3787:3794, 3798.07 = -2.61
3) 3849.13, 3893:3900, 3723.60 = -2.68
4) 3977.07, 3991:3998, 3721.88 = -2.66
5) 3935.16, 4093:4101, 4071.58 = -2.52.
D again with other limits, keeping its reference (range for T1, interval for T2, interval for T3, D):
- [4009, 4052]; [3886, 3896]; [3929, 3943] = 0.124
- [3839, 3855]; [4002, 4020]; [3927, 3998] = 0.057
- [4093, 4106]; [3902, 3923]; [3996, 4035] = 0.073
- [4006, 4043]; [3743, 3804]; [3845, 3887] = 0.029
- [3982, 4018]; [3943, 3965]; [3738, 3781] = 0.045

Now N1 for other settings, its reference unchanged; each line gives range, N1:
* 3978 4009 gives 3978.90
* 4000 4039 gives 4032.39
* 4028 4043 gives 4032.39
